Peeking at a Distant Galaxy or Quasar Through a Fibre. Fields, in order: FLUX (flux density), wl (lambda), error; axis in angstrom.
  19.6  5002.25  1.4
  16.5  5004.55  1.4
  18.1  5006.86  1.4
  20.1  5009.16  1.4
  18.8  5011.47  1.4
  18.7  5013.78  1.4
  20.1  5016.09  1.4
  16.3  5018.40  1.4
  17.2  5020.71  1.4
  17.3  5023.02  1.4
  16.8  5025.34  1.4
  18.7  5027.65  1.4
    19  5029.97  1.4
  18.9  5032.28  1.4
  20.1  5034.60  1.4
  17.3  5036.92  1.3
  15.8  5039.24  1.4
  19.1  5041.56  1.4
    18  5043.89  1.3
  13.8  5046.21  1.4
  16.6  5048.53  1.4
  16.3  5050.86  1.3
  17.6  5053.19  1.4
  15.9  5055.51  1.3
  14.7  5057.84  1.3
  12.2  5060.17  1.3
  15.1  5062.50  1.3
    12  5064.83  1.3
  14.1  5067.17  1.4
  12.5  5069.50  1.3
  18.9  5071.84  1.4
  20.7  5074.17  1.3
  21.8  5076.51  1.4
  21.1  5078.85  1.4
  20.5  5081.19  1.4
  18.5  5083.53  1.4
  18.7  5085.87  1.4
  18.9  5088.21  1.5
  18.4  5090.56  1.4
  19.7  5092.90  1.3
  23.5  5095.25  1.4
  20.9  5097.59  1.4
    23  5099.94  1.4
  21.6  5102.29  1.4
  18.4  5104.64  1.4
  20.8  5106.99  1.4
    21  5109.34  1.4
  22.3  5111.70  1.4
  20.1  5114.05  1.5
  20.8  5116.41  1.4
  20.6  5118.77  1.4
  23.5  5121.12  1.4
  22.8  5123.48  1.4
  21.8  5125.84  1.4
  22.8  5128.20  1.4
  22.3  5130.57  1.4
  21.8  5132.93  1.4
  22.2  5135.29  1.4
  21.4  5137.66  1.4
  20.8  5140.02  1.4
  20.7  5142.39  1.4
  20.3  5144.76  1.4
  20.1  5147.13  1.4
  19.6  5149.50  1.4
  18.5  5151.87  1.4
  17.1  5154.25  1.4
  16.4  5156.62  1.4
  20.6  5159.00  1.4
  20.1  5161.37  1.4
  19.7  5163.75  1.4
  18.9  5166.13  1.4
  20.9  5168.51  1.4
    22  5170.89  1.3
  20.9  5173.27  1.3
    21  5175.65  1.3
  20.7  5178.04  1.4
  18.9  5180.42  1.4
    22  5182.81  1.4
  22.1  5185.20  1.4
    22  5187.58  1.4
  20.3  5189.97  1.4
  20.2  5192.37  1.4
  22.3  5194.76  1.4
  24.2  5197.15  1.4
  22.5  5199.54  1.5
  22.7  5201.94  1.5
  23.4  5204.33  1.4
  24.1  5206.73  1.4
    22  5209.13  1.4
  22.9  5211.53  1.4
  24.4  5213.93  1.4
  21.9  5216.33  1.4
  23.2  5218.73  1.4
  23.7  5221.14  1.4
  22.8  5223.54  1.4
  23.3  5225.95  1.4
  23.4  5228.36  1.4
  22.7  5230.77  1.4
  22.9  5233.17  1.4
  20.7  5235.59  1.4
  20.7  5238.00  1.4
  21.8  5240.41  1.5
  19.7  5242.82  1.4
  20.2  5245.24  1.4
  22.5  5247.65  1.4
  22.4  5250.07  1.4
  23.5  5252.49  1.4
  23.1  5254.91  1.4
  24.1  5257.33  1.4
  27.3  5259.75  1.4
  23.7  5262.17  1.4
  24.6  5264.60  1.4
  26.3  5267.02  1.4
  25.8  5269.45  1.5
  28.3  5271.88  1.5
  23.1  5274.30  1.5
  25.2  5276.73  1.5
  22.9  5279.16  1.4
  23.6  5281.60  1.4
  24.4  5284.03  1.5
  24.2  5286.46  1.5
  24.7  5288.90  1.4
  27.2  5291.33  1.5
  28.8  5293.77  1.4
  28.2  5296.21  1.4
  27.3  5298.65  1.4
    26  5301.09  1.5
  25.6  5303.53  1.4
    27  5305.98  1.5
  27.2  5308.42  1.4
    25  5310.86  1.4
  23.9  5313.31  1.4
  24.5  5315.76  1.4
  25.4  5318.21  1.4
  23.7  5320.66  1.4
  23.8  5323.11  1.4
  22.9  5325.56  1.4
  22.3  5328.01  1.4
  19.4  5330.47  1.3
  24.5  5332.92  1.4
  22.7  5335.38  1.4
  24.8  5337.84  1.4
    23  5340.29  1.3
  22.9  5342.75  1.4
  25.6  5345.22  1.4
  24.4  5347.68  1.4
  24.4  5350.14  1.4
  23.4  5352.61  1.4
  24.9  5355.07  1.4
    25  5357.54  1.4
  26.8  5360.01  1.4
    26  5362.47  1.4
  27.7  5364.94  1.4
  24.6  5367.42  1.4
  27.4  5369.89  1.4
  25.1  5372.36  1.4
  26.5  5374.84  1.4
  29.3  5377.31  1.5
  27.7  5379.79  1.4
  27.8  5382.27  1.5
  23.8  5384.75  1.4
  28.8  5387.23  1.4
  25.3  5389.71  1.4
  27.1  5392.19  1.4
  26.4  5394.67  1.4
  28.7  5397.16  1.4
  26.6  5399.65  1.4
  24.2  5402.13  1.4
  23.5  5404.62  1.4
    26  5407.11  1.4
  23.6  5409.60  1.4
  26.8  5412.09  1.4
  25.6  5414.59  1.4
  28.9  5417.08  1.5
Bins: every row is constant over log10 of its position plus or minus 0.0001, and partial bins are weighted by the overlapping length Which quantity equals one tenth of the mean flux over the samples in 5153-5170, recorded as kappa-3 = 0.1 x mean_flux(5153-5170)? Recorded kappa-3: 1.91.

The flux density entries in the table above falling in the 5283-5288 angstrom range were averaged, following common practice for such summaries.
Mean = 24.3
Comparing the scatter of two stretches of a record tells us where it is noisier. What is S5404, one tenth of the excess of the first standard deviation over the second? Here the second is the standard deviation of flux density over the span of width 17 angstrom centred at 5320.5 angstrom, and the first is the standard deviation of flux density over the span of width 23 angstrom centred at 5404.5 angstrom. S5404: 0.07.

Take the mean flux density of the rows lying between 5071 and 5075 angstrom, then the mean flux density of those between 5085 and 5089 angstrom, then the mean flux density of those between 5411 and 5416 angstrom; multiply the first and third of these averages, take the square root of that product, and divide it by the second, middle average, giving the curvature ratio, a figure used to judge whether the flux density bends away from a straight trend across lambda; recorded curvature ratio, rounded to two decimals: 1.21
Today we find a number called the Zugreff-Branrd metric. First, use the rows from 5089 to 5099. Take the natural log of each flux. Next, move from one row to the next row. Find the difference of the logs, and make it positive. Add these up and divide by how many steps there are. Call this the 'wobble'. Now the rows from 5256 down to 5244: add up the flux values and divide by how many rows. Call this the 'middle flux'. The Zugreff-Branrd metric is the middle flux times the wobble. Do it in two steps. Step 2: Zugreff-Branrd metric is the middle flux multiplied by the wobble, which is 2.7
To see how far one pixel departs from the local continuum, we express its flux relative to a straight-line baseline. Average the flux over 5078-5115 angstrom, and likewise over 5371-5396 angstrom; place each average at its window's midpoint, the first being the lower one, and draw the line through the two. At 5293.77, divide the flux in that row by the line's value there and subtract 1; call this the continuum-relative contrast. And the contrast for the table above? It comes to 0.16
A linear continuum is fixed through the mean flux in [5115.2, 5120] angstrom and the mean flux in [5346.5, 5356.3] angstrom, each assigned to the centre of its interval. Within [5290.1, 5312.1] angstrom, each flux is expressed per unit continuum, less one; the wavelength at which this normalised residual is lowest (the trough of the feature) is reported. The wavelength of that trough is 5310.86 angstrom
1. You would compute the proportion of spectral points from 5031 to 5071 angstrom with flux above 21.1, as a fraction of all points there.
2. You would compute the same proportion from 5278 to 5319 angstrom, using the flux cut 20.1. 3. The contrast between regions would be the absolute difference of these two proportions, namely 1.0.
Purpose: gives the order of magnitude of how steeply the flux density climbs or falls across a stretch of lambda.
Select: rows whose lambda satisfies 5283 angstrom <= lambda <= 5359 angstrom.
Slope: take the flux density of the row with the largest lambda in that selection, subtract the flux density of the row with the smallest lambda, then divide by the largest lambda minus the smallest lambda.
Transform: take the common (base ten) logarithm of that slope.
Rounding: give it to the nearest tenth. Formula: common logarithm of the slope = -2.1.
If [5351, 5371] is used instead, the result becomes -0.6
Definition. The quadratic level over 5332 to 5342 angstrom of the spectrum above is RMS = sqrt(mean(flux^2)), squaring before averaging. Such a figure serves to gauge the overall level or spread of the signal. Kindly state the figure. 23.8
